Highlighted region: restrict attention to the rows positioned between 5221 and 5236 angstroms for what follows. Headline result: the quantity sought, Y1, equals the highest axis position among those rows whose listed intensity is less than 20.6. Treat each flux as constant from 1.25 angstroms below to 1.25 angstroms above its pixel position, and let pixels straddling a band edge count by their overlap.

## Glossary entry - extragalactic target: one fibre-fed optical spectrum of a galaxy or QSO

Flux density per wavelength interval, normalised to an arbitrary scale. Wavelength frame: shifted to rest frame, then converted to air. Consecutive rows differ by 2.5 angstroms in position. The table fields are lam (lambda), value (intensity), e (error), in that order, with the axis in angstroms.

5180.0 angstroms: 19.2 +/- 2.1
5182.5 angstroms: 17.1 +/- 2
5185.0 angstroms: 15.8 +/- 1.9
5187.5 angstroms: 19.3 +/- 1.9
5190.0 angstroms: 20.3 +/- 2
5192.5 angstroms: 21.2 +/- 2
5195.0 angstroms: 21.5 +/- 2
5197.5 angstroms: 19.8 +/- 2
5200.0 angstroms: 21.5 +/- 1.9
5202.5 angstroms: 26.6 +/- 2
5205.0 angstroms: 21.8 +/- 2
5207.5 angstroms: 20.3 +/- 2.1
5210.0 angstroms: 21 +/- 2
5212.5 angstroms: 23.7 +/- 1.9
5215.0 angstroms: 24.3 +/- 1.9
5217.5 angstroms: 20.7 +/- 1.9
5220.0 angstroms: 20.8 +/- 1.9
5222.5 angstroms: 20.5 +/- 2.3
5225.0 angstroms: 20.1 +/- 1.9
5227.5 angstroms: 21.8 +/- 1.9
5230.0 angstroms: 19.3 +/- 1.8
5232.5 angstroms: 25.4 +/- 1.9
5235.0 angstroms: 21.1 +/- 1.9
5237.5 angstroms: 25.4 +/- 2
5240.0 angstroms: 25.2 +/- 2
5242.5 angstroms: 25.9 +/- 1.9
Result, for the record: 5230.0 angstroms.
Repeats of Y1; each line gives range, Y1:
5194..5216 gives 5207.5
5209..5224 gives 5222.5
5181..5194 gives 5190.0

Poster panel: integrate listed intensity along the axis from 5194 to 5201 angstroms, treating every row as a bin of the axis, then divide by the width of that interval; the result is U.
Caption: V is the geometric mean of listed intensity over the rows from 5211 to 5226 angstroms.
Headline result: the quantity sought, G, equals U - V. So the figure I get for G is -0.7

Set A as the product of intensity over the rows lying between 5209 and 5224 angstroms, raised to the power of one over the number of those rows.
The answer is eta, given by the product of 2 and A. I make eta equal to 43.6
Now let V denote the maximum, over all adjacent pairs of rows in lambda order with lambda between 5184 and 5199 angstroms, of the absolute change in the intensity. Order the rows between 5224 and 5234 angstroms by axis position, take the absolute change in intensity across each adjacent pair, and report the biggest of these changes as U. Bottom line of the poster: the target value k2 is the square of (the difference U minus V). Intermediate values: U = 6.1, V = 3.5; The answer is 6.8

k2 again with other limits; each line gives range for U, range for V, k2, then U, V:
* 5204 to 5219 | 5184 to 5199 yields 0.0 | 3.6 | 3.5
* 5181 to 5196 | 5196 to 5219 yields 2.6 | 3.5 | 5.1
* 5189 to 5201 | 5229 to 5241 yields 19.4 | 1.7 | 6.1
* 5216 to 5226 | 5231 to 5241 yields 15.2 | 0.4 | 4.3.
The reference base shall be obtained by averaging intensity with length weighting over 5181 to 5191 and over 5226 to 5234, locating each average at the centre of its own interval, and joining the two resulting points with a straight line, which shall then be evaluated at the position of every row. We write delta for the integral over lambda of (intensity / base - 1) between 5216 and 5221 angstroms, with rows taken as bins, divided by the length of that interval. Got 0.00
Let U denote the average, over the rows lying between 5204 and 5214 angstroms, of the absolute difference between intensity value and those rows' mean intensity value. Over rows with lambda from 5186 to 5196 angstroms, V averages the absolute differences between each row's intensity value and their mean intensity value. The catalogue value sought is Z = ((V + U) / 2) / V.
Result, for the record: 1.2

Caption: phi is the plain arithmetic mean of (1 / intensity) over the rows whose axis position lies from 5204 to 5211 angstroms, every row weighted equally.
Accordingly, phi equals 0.0476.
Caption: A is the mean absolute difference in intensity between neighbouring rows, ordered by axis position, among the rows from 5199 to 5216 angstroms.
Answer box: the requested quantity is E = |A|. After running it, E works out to 2.6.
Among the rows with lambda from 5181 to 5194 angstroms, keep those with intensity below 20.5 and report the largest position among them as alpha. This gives 5190.0 angstroms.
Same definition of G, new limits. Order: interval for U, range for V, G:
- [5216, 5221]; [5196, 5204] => -1.5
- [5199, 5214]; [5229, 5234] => 0.4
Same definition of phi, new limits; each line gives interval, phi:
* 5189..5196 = 0.0476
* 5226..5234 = 0.0457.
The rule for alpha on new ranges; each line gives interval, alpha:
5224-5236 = 5230.0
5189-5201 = 5197.5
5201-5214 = 5207.5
